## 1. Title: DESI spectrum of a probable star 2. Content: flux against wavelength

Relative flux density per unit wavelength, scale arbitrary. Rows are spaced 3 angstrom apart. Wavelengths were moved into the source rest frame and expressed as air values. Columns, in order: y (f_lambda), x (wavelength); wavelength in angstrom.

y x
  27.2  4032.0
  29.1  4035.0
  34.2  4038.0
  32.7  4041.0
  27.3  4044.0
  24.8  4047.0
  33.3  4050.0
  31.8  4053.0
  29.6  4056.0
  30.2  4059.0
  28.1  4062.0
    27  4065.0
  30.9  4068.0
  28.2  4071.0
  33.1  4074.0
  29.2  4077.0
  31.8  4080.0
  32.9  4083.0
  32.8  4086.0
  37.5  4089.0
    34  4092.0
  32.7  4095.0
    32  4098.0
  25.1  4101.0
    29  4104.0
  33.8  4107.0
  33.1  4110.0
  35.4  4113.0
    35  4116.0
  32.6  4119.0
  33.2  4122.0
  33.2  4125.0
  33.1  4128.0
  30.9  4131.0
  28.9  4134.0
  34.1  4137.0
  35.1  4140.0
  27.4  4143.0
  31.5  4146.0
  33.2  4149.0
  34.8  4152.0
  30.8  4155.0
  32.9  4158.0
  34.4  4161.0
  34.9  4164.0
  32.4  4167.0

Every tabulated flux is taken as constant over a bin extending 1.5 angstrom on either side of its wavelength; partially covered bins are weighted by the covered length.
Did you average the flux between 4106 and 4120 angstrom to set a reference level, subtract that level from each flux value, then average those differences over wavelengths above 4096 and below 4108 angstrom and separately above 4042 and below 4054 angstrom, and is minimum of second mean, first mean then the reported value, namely -4.7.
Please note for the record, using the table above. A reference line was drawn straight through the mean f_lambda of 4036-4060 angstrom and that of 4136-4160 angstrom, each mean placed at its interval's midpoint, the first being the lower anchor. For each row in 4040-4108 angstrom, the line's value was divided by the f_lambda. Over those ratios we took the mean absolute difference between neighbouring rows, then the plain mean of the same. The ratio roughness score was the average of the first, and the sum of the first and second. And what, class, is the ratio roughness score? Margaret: 0.617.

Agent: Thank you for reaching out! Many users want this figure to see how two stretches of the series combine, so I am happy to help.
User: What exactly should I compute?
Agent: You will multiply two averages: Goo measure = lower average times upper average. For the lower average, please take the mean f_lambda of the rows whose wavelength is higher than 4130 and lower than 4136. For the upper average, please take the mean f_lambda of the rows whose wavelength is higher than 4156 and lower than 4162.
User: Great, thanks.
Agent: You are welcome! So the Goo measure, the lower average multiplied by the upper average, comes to 1006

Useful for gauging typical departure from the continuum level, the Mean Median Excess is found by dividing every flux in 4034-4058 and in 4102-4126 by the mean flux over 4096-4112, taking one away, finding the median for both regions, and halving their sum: 0.04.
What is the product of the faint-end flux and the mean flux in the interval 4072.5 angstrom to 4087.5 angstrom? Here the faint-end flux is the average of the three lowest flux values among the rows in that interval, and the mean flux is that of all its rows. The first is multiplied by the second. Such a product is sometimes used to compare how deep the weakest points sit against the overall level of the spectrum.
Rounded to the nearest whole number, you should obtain 999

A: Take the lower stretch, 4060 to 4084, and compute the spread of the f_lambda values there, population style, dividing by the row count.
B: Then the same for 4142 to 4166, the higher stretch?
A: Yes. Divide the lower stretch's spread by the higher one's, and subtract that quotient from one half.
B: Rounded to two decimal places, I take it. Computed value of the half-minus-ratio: -0.42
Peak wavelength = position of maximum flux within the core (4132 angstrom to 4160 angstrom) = 4140.0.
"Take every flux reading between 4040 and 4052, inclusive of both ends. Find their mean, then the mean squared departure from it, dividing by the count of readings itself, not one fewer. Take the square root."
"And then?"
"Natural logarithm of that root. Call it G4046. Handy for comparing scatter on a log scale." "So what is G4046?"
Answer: 1.3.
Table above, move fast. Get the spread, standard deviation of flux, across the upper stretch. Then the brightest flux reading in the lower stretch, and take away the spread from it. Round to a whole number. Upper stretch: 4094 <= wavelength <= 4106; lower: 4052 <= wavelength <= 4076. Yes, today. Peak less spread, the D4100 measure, 30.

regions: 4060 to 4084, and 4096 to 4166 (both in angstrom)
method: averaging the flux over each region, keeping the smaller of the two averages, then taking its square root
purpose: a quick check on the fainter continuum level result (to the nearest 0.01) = 5.49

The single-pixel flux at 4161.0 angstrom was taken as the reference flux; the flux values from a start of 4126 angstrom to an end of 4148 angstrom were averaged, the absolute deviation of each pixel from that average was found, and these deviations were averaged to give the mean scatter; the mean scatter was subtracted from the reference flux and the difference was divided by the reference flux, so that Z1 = 0.94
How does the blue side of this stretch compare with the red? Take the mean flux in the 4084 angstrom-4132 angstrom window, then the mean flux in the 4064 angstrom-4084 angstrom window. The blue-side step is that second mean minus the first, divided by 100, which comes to -0.023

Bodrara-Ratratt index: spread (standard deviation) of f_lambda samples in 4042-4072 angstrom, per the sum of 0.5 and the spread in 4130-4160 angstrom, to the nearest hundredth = 0.83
